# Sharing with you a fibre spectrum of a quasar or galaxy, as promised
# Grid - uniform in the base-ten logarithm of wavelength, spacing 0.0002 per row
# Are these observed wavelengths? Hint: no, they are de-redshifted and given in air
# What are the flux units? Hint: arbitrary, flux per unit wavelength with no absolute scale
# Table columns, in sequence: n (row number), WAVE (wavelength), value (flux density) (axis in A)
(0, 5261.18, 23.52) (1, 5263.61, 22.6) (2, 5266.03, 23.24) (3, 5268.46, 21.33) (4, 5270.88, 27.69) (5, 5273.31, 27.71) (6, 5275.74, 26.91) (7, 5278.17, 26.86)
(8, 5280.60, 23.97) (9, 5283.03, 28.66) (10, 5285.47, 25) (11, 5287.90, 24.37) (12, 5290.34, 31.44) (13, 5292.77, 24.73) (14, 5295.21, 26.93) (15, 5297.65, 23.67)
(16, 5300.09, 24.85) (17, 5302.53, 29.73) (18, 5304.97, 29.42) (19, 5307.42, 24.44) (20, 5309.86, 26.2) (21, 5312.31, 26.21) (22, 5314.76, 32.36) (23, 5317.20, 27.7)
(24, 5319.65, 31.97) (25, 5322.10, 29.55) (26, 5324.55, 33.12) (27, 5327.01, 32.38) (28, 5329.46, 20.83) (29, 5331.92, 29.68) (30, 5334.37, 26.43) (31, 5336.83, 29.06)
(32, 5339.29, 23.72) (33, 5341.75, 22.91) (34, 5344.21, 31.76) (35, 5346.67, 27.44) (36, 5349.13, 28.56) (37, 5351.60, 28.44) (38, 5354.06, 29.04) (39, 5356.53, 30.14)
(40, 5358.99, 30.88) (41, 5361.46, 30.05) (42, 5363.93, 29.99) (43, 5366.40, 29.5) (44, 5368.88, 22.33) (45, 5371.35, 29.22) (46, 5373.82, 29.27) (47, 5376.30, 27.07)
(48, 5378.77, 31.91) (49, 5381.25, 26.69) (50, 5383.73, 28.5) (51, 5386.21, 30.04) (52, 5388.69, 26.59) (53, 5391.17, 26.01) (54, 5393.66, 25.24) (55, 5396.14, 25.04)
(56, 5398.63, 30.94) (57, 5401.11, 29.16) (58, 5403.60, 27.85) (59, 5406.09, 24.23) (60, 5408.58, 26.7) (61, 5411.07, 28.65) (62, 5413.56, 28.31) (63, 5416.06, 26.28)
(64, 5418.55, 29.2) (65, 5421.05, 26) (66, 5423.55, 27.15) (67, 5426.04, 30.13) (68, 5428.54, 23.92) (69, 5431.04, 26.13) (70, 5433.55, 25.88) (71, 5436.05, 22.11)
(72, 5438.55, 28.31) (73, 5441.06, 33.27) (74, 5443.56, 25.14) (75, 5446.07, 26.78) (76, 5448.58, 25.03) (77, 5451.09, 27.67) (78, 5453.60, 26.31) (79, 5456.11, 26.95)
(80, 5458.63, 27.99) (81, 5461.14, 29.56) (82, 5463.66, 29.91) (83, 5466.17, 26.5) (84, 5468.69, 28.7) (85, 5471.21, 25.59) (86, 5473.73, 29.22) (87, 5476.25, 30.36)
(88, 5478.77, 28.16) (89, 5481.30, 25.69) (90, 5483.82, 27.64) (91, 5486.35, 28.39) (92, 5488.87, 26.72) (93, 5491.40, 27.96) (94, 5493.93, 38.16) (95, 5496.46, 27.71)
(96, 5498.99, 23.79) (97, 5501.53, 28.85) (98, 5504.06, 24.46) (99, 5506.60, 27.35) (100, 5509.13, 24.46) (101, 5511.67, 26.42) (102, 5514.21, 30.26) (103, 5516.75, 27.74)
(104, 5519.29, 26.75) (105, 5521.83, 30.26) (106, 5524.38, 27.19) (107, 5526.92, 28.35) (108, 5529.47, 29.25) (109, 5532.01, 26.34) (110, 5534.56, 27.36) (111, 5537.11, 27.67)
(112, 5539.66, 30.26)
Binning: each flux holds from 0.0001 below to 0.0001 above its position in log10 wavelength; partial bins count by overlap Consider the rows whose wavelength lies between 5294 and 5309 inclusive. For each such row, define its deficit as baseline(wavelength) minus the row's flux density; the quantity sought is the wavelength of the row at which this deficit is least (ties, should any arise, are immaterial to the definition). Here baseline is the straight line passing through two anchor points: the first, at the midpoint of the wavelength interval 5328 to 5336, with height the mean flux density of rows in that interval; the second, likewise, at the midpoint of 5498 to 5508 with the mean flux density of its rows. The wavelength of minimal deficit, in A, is 5302.53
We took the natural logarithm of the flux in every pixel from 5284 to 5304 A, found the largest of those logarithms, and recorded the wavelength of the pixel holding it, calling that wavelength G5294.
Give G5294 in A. 5290.34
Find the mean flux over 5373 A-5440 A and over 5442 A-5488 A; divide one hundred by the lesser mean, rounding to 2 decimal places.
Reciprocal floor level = 3.66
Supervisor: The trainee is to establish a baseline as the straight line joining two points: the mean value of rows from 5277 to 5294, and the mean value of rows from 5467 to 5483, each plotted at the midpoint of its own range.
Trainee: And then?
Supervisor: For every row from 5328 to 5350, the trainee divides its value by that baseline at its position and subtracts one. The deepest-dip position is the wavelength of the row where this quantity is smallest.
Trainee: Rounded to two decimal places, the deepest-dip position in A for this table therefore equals 5329.46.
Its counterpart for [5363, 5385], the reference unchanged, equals 5368.88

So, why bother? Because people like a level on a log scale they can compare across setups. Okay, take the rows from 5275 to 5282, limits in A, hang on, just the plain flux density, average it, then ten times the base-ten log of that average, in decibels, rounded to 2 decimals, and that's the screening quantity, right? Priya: 14.14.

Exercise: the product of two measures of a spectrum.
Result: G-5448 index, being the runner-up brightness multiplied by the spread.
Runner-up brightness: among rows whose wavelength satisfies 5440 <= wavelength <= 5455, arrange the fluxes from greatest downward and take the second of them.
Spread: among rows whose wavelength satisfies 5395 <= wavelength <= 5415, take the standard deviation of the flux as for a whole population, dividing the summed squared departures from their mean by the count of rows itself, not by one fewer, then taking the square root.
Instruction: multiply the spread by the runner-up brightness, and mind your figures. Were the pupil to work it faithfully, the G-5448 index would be 57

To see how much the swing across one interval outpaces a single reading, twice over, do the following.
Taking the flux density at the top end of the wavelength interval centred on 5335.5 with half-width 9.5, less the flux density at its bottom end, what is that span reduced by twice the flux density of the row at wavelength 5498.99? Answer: -48.2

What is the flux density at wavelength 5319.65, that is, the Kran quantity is 31.97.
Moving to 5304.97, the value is 29.42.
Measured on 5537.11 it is 27.67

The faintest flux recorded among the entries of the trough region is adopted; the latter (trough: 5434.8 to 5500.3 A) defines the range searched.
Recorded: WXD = 22.11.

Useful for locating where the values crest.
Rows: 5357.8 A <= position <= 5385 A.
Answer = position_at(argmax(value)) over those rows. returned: 5378.77 A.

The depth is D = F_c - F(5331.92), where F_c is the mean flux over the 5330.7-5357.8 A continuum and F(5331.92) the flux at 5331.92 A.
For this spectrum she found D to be -2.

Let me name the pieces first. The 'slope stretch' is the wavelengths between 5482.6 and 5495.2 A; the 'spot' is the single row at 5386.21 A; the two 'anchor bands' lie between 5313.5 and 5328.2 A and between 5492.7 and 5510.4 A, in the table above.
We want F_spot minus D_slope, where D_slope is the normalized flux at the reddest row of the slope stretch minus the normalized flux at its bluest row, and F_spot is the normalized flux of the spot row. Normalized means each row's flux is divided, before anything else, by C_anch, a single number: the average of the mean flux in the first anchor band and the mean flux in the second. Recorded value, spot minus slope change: 0.66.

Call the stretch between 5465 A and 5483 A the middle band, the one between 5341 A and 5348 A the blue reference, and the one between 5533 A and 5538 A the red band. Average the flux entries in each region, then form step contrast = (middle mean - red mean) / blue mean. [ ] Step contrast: 0.01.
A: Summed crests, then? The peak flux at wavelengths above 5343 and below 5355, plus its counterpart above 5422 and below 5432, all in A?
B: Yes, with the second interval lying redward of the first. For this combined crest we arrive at 61.9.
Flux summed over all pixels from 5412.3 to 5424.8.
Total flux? 137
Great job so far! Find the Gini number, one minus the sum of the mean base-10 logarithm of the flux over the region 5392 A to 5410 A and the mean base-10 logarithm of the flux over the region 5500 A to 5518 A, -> -1.86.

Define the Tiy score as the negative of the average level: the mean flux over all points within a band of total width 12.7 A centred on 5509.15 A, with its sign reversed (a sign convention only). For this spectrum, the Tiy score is -26.6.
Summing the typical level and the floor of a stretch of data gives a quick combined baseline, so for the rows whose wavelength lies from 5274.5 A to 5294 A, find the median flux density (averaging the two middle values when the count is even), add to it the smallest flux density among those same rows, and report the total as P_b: 49.9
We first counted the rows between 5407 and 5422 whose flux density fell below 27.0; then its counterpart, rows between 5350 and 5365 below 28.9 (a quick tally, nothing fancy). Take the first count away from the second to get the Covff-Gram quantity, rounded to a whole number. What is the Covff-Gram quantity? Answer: -2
